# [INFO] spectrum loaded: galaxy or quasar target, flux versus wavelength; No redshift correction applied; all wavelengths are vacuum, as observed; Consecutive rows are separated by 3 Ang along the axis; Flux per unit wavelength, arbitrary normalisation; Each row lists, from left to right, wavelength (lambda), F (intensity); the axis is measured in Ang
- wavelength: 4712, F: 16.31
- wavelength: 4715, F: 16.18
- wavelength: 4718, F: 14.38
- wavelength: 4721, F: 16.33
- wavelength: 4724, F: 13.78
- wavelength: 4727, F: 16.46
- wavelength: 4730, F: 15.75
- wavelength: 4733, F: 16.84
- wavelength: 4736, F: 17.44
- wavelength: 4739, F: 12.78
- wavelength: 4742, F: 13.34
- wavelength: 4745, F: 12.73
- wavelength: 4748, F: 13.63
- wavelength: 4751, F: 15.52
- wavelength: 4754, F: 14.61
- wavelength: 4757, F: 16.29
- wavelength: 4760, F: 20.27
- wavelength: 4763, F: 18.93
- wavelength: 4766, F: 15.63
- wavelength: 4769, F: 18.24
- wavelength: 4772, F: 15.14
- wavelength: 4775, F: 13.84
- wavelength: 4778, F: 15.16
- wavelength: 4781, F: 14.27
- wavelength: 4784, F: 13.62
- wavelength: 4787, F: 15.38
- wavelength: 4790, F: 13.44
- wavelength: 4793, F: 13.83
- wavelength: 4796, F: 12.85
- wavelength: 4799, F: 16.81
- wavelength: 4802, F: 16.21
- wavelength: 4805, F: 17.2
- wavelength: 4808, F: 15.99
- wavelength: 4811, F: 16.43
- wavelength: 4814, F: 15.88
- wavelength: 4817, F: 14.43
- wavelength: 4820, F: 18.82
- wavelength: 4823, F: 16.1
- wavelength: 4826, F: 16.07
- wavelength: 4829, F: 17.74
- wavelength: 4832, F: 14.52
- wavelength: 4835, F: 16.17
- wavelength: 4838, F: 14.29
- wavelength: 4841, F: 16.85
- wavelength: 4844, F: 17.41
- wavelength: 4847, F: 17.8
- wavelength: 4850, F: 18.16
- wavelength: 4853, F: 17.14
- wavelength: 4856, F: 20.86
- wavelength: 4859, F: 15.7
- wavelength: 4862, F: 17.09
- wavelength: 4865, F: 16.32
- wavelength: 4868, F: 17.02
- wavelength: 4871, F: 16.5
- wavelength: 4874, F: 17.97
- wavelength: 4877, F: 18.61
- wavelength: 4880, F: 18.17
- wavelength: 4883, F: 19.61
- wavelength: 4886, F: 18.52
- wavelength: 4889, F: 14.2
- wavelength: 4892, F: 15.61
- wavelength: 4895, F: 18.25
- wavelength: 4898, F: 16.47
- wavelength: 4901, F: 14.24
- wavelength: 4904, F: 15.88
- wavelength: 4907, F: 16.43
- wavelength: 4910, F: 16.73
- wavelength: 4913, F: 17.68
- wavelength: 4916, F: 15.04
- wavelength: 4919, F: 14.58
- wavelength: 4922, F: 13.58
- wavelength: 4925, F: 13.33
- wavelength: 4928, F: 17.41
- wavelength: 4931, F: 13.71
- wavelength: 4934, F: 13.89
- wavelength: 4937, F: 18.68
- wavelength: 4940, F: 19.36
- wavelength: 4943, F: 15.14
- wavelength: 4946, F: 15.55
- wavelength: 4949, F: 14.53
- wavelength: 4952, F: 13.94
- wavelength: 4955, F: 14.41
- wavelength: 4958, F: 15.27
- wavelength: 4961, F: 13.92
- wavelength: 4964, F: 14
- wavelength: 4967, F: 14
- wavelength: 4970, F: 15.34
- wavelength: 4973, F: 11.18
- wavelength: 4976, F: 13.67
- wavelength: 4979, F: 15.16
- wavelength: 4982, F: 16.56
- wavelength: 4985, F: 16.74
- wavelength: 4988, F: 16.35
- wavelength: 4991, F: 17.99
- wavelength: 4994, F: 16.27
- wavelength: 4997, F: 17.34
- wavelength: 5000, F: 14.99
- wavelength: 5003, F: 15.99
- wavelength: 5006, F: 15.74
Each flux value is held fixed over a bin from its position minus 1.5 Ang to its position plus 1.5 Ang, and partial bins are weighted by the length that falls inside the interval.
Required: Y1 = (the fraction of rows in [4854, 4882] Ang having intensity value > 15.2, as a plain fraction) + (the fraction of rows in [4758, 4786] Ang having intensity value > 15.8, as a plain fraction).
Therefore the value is 1.33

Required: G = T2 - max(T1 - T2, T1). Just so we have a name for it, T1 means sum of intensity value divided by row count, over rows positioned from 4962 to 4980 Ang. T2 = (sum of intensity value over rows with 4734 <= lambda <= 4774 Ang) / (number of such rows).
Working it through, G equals 1.8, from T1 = 13.9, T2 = 15.7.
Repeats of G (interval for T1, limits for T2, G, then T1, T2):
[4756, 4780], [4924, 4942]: -0.6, 16.7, 16.1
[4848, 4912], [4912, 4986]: -2.1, 17.1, 15.1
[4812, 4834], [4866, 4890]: 1.4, 16.2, 17.6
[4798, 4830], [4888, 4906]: -0.7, 16.5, 15.8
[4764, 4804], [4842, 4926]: 1.8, 15.0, 16.7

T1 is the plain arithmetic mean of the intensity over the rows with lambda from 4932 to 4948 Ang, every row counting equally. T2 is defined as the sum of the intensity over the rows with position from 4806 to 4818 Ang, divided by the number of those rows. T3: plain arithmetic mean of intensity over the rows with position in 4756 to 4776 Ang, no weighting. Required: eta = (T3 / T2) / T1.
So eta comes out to 0.0652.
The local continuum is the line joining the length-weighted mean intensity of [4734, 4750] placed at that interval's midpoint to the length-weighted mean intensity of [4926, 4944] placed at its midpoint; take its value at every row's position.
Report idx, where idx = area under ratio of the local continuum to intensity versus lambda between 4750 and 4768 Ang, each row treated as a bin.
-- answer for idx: 15.4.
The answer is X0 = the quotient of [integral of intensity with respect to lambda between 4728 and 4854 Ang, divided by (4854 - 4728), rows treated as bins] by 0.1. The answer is 158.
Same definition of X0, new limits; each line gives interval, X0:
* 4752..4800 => 155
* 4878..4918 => 167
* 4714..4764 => 156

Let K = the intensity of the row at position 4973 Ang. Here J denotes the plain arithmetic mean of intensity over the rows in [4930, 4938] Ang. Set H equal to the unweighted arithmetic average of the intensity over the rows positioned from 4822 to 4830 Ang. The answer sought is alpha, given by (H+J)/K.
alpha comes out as 2.87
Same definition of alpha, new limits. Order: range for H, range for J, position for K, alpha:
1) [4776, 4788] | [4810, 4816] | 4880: 1.69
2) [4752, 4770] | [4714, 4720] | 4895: 1.79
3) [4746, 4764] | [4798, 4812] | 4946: 2.13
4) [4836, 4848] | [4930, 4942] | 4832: 2.27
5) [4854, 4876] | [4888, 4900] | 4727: 2.03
